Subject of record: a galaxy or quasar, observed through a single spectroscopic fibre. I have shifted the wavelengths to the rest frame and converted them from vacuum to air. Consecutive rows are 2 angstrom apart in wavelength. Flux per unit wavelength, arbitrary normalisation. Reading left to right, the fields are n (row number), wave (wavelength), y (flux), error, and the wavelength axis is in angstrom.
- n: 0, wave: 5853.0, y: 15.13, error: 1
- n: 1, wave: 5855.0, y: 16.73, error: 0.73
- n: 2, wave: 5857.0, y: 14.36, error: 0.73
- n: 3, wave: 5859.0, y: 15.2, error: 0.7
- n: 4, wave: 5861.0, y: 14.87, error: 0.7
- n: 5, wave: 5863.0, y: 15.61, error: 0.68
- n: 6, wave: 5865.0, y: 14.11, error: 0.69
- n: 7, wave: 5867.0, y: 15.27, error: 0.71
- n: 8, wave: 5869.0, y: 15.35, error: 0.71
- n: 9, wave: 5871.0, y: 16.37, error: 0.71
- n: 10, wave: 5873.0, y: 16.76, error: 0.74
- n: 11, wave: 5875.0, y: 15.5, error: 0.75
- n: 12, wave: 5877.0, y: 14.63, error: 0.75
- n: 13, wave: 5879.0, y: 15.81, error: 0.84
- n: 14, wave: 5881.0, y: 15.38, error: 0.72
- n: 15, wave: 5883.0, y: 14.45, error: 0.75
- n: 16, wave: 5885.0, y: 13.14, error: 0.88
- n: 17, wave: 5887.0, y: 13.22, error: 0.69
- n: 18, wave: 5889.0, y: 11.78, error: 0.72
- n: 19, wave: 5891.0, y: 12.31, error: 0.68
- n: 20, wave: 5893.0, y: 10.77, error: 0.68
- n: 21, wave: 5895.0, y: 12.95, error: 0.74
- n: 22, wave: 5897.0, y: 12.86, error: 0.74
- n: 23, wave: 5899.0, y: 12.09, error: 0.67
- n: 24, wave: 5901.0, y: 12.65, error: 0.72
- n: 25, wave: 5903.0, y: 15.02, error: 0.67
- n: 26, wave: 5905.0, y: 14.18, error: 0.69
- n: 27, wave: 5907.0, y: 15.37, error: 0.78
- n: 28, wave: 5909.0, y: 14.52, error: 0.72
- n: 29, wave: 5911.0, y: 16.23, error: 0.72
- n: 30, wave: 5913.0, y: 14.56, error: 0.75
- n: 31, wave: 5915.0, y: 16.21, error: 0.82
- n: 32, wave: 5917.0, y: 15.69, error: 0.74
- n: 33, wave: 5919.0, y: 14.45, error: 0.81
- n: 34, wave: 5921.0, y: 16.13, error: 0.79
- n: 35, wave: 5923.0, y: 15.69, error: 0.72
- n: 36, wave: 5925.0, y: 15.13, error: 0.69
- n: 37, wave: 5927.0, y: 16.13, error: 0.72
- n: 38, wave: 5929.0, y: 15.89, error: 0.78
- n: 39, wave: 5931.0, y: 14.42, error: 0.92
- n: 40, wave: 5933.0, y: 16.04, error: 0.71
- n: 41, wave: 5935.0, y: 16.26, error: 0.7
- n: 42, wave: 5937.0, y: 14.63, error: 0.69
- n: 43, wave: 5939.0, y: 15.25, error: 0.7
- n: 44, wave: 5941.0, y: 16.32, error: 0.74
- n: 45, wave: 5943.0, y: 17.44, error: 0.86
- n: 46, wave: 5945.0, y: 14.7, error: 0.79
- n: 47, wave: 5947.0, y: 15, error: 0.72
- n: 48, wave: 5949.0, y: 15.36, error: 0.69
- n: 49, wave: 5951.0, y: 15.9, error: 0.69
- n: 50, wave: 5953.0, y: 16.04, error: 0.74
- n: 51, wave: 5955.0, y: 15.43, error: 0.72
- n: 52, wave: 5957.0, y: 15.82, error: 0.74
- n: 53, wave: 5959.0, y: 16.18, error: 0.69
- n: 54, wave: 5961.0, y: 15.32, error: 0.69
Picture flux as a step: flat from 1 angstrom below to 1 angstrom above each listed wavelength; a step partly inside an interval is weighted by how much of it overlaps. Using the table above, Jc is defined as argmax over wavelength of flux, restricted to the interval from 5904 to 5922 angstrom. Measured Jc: 5911.0 angstrom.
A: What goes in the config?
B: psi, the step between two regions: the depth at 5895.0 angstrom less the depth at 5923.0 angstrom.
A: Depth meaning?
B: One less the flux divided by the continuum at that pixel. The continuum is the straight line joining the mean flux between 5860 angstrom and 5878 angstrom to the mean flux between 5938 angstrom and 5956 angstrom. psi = 0.17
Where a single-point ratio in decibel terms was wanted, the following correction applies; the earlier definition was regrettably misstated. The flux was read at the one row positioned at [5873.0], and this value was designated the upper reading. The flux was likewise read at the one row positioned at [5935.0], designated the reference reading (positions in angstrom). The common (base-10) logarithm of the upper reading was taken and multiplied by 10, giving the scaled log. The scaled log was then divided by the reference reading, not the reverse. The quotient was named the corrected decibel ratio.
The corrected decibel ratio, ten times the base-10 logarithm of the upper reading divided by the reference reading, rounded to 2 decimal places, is 0.75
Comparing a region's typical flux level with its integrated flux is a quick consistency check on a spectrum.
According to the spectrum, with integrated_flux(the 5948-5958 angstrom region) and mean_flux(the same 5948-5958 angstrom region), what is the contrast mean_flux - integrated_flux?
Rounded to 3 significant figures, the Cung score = -141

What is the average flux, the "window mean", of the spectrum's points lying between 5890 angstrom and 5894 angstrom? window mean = 11.5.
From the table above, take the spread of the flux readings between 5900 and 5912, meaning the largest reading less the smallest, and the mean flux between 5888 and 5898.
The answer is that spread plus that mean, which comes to 15.7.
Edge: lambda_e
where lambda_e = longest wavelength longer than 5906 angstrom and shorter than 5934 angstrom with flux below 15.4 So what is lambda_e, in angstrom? 5931.0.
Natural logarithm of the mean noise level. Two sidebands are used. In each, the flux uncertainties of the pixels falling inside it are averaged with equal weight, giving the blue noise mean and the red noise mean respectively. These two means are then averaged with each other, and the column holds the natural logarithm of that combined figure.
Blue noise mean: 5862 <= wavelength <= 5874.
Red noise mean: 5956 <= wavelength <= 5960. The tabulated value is -0.341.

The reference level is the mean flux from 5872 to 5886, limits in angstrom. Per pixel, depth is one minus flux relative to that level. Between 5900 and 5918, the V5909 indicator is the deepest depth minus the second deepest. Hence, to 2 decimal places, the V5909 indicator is 0.10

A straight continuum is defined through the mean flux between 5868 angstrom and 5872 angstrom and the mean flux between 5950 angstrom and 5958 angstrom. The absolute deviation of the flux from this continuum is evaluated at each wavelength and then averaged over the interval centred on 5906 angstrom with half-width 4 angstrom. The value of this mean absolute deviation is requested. 1.06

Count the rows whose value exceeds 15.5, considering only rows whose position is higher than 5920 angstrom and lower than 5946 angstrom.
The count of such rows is 8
